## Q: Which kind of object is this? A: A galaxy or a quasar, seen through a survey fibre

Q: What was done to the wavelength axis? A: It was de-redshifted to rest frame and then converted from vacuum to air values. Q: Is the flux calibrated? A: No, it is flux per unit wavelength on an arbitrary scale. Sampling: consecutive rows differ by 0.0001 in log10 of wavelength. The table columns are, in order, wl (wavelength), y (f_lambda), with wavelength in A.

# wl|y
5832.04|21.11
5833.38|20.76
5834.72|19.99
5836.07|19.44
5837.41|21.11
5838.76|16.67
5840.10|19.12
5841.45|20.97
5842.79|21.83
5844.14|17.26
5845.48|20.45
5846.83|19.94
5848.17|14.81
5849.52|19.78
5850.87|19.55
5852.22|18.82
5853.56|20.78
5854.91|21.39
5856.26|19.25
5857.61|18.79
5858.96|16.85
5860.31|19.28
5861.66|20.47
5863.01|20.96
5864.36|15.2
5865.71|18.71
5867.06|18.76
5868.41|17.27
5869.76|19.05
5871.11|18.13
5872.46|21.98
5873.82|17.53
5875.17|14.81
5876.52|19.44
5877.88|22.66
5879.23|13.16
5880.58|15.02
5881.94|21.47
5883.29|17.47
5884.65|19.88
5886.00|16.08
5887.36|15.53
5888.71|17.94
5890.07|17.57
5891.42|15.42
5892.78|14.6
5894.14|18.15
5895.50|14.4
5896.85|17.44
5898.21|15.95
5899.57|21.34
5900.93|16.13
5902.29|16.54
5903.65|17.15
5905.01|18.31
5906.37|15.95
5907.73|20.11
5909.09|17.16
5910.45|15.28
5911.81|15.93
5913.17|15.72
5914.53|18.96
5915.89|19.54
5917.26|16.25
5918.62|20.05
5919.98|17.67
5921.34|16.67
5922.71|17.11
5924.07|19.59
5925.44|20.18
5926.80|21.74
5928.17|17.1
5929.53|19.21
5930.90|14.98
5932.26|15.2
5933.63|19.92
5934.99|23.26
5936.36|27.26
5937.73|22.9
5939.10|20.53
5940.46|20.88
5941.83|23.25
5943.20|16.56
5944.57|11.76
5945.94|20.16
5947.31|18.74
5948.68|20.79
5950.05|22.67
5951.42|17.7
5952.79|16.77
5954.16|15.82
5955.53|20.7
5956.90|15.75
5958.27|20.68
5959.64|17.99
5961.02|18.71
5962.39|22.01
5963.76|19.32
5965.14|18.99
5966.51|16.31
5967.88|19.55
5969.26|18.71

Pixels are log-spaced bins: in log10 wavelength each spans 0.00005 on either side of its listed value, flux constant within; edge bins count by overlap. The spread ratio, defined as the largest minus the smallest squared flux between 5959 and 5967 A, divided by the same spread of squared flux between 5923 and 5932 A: 0.88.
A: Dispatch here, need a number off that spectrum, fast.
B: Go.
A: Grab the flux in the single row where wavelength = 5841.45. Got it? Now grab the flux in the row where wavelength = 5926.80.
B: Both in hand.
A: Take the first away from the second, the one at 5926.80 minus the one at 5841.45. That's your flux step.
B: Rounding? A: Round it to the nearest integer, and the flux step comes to 1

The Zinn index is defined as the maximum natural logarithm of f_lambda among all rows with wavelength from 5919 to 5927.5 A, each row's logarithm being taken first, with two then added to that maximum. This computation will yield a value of 5.08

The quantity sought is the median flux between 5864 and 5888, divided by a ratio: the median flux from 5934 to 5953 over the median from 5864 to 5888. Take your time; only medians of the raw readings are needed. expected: 15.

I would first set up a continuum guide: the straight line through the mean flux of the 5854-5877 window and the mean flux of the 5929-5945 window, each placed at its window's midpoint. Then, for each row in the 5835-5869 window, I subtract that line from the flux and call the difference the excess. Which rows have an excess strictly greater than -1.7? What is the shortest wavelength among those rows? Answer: 5836.07 A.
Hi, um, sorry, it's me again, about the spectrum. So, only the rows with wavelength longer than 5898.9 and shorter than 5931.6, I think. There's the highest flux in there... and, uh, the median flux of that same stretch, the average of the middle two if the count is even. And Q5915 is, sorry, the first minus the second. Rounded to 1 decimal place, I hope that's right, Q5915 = 4.6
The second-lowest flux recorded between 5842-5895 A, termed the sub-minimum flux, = 14.6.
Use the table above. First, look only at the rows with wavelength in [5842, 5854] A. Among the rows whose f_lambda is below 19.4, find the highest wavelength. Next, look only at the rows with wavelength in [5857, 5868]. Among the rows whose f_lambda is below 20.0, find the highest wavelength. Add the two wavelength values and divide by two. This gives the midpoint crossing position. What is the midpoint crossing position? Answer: 5859.6 A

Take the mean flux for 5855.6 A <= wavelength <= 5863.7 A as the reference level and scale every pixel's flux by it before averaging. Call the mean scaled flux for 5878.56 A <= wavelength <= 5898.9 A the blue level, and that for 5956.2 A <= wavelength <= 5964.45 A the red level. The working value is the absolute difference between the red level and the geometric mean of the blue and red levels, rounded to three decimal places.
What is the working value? 0.065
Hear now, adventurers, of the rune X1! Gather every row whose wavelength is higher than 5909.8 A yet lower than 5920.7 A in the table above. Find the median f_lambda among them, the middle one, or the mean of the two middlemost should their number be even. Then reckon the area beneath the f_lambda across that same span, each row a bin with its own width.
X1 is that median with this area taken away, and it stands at -173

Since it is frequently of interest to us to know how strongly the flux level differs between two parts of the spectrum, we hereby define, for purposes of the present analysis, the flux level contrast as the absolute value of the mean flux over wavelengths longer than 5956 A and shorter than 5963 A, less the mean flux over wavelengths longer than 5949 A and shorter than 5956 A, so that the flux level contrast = 0.3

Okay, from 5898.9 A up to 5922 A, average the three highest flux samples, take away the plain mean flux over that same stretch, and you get 2.9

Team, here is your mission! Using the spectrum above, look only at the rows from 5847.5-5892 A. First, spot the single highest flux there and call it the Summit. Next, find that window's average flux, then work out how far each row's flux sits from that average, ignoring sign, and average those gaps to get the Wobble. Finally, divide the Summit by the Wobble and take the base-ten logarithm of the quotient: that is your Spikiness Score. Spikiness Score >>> 1.07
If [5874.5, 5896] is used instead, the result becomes 1.01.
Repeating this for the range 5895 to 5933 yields 1.11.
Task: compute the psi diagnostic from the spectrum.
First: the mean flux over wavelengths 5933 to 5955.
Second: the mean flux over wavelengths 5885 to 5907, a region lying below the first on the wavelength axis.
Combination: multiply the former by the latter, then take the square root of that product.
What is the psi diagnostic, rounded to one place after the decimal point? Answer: 18.3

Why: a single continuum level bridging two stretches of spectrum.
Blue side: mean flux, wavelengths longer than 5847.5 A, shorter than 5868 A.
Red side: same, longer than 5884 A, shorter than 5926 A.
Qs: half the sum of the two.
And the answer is 18.1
